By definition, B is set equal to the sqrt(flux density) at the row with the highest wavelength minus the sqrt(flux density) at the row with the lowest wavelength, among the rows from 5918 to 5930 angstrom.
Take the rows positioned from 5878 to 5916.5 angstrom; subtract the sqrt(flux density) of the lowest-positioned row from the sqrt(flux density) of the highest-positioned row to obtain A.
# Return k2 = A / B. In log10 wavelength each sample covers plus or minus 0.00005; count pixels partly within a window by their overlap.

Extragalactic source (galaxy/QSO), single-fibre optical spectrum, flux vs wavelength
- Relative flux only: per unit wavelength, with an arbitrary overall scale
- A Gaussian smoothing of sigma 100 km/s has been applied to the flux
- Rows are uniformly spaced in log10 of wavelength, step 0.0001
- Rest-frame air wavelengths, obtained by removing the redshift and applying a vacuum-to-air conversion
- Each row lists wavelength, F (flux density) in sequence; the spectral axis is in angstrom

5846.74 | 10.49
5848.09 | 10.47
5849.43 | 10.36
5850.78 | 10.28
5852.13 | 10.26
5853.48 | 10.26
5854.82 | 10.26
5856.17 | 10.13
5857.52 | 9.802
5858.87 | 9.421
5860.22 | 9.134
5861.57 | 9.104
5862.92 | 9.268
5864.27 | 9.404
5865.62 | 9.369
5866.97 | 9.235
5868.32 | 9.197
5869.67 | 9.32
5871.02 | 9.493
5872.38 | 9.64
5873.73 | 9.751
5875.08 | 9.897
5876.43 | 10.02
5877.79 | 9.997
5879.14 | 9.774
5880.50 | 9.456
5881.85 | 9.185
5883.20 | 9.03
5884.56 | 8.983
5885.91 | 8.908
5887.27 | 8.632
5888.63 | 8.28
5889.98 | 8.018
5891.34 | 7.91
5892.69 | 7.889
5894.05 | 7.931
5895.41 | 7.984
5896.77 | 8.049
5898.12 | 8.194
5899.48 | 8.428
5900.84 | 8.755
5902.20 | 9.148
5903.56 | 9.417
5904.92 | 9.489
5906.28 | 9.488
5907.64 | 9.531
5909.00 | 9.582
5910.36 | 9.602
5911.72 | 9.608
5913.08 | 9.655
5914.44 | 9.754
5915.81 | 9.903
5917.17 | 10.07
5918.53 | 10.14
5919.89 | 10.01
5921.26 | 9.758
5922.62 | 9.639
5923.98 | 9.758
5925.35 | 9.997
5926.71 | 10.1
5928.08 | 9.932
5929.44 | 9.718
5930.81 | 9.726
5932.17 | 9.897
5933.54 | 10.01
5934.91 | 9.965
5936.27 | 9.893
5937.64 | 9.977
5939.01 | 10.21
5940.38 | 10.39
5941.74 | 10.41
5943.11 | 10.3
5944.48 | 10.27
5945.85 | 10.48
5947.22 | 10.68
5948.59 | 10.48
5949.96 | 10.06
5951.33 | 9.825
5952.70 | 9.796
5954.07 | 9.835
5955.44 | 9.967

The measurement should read 0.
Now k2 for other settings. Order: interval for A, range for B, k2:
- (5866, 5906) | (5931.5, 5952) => -4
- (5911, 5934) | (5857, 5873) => -2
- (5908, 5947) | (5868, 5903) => -18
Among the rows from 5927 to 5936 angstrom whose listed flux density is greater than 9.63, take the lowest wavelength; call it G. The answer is 5928.08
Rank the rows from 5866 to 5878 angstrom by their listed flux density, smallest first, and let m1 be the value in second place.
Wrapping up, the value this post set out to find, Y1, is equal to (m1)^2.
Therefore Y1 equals 85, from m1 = 9.235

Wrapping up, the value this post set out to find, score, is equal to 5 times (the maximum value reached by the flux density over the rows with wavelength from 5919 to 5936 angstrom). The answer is 50.5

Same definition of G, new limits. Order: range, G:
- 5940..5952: 5940.38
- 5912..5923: 5913.08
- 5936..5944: 5936.27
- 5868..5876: 5872.38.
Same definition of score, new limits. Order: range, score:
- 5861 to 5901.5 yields 50.1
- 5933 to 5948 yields 53.4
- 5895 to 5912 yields 48.0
